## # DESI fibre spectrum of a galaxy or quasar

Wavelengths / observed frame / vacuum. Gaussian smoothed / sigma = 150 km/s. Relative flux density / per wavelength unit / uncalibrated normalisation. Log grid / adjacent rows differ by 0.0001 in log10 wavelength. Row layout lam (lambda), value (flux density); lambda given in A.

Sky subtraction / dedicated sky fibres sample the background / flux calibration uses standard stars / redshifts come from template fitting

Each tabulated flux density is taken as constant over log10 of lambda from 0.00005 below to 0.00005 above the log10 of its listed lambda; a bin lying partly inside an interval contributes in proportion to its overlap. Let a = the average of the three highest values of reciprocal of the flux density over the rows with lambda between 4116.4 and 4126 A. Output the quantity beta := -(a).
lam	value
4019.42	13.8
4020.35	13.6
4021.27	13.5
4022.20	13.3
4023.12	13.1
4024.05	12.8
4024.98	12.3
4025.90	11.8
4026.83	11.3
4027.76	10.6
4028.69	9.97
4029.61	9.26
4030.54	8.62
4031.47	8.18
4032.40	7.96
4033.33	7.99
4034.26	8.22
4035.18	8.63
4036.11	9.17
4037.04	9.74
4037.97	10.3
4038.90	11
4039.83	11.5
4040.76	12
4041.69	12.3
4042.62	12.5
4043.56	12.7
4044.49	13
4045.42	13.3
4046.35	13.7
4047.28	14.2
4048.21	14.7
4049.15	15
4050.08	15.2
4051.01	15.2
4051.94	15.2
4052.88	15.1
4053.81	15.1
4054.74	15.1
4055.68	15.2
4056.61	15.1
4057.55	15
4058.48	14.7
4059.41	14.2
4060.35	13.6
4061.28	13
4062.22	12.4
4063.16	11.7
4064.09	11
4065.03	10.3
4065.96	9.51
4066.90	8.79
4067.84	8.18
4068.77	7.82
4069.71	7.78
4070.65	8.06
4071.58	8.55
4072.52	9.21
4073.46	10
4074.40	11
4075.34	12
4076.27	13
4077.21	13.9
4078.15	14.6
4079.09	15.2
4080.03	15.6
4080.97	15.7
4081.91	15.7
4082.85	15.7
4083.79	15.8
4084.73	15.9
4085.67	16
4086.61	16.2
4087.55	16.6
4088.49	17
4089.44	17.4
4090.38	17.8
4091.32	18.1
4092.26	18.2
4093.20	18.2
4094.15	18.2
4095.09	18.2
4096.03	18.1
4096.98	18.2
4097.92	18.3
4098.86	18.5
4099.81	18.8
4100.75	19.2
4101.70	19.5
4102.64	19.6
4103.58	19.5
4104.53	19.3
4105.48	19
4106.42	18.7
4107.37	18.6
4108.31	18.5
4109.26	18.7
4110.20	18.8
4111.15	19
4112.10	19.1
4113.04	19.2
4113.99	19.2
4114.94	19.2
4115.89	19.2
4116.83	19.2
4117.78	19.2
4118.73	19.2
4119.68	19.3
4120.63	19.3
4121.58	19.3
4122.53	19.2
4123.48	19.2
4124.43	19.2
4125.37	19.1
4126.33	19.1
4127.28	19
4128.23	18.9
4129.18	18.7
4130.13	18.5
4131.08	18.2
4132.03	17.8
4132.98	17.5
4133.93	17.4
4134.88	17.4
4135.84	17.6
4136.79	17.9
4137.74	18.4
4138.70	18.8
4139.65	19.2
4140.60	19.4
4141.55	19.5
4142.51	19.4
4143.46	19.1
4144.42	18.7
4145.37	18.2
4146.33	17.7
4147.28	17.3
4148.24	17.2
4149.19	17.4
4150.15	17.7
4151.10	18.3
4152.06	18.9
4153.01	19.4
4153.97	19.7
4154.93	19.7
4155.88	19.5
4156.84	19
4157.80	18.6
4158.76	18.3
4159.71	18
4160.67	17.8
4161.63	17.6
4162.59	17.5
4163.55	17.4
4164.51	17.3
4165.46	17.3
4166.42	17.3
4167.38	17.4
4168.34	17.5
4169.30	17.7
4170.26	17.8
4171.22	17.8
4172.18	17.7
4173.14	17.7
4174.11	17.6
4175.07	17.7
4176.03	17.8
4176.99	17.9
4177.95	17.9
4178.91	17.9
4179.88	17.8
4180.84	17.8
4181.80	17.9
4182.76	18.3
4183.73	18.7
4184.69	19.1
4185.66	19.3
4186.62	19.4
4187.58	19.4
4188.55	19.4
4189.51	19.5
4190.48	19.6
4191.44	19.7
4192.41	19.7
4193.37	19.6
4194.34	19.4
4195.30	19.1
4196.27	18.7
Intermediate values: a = 0.0522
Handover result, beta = -0.0522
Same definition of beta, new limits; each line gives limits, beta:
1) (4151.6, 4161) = -0.0555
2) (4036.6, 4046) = -0.0969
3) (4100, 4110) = -0.0538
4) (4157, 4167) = -0.0578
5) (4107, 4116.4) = -0.0538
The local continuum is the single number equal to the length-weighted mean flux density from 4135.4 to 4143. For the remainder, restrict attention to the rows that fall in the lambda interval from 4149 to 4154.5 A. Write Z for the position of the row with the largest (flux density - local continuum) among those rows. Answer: 4153.97 A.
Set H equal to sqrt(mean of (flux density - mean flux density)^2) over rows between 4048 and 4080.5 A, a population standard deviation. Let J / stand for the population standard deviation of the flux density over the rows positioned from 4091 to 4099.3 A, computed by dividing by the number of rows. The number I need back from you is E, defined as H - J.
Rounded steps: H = 2.7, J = 0.1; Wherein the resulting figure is 2.6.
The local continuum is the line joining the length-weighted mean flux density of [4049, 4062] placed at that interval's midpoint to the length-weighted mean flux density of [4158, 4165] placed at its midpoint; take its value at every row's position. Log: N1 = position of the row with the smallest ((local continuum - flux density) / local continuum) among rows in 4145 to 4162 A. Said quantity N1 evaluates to 4153.97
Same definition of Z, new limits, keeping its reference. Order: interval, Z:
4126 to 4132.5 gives 4126.33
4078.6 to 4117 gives 4102.64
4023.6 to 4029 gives 4024.05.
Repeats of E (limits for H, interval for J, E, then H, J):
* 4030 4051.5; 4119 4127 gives 2.4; 2.5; 0.1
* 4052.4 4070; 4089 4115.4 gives 2.2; 2.7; 0.6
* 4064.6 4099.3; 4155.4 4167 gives 3.0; 3.7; 0.7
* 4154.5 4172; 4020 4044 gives -1.1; 0.7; 1.9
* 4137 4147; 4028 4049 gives -1.6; 0.6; 2.2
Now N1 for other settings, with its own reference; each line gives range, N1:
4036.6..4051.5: 4050.08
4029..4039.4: 4038.90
